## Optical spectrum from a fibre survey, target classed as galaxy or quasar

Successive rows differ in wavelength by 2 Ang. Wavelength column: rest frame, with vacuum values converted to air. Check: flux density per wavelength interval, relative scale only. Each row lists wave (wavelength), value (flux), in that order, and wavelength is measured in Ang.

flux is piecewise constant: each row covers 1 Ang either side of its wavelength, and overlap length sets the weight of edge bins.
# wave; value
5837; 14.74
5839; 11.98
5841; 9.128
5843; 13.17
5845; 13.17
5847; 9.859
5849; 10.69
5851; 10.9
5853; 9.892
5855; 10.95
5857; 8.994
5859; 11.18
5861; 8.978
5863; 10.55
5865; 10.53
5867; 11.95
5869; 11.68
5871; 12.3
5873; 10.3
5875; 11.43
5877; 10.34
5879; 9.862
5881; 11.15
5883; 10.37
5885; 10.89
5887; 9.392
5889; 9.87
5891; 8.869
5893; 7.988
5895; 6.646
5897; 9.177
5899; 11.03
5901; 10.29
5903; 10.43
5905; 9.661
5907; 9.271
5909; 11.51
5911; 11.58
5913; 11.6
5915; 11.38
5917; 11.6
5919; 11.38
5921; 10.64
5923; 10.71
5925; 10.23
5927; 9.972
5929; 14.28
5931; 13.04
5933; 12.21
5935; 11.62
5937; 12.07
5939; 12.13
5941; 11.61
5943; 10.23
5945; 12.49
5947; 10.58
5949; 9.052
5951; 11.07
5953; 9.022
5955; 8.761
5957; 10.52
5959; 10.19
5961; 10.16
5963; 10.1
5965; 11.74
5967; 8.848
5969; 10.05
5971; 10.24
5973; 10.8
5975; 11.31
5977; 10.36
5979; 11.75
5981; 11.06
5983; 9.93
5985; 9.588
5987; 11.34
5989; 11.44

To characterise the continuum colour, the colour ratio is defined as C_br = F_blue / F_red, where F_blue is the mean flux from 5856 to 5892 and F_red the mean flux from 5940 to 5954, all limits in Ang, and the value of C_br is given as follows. 0.99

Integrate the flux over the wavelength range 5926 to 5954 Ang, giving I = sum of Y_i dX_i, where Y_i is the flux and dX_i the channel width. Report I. 319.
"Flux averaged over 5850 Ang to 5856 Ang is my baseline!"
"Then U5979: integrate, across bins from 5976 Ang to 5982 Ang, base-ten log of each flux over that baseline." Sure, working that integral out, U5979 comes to 0.11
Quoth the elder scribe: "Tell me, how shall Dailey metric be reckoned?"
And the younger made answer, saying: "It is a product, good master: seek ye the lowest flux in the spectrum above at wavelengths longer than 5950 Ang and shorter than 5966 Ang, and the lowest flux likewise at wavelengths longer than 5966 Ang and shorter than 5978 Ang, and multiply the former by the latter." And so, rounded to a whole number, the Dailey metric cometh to 78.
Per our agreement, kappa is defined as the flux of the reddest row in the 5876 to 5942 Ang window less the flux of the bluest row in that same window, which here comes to 1.3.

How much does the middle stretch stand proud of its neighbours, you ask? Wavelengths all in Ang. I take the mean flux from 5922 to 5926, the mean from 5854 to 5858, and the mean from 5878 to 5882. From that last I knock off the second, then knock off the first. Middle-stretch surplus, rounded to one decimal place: -9.9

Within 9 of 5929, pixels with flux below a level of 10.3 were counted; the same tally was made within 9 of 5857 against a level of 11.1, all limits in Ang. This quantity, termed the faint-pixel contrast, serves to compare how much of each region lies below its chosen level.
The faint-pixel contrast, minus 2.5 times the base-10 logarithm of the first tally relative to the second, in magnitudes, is 1.5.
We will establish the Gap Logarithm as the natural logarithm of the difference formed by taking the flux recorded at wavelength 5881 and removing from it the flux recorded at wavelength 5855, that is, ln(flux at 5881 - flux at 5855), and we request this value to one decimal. -1.6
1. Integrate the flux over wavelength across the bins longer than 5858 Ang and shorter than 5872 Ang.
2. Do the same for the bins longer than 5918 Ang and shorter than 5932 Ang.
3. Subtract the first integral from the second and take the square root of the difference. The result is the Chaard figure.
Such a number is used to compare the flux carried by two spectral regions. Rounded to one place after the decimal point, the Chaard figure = 2.5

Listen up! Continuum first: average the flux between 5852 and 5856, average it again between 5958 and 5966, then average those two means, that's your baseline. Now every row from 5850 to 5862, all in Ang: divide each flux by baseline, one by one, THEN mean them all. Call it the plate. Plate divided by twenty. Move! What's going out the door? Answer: 0.0484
